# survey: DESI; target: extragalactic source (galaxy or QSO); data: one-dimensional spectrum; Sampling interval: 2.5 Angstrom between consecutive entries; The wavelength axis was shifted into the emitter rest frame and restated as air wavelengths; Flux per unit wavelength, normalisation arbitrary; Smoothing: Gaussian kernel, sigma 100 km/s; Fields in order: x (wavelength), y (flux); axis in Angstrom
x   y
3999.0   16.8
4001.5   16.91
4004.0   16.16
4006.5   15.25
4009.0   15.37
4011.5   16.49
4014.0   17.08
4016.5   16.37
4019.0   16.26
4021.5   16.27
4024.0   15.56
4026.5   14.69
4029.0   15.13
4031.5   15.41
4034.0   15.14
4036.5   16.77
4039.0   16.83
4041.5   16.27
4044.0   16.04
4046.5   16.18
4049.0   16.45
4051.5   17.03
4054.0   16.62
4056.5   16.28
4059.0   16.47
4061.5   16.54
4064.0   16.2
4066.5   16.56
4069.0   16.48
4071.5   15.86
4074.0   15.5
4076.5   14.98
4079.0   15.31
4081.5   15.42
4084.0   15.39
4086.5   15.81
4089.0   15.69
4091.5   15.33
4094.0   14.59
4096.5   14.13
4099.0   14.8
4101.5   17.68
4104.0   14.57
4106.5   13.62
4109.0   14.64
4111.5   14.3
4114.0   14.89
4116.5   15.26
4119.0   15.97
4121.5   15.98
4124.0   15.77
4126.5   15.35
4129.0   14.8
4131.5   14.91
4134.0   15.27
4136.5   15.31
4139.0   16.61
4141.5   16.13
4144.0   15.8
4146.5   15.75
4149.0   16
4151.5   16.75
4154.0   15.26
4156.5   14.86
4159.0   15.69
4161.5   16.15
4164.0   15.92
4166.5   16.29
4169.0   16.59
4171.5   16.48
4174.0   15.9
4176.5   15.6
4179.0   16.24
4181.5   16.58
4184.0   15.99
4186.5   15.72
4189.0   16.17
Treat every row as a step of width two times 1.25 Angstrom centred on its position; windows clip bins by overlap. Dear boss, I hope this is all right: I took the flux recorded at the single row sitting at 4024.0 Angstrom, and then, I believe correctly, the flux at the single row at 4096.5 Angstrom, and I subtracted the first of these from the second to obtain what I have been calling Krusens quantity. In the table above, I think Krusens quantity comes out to -1.4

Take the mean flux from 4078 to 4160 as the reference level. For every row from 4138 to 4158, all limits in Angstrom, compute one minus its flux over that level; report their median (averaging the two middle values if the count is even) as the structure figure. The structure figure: -0.034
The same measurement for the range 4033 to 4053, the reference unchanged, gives -0.064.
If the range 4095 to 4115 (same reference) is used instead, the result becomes 0.051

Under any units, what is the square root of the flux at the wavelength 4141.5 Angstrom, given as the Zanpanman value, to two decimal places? 4.02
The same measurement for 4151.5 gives 4.09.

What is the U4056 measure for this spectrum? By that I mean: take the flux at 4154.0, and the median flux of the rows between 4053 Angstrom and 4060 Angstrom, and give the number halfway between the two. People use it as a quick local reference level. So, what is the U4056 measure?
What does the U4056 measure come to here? 15.9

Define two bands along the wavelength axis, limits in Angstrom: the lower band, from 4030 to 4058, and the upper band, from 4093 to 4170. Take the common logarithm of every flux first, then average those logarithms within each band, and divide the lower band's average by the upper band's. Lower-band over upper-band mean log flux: 1.02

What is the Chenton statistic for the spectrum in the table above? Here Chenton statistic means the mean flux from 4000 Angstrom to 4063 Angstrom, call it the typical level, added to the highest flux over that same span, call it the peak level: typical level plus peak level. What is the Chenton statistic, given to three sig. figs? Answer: 33.2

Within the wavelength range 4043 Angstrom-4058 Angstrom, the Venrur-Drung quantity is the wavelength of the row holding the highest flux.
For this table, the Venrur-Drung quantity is 4051.5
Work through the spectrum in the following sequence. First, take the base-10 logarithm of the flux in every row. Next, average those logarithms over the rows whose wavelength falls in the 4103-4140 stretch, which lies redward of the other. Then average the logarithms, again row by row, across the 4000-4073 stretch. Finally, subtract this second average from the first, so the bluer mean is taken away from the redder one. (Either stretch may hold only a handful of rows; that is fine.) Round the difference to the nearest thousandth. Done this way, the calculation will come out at -0.028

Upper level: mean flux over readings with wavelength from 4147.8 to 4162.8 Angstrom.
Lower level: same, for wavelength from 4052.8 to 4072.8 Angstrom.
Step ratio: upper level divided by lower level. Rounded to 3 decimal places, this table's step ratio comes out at 0.964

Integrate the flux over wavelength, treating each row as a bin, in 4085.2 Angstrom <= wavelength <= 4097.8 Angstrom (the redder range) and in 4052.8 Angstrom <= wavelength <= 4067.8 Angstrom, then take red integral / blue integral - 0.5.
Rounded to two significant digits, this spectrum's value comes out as 0.27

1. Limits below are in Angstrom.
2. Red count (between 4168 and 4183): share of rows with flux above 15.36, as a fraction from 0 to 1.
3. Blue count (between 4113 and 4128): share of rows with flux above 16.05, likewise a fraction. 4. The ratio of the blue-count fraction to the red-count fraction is 0.00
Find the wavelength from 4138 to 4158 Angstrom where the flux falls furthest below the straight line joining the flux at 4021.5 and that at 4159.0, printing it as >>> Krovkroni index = 4156.5 Angstrom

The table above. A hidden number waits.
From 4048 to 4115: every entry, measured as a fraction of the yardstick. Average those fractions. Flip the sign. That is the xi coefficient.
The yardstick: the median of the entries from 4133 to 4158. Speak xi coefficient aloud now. -0.99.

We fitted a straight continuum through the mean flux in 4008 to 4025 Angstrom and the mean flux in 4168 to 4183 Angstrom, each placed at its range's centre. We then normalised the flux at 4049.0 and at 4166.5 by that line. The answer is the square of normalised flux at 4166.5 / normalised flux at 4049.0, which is 0.98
